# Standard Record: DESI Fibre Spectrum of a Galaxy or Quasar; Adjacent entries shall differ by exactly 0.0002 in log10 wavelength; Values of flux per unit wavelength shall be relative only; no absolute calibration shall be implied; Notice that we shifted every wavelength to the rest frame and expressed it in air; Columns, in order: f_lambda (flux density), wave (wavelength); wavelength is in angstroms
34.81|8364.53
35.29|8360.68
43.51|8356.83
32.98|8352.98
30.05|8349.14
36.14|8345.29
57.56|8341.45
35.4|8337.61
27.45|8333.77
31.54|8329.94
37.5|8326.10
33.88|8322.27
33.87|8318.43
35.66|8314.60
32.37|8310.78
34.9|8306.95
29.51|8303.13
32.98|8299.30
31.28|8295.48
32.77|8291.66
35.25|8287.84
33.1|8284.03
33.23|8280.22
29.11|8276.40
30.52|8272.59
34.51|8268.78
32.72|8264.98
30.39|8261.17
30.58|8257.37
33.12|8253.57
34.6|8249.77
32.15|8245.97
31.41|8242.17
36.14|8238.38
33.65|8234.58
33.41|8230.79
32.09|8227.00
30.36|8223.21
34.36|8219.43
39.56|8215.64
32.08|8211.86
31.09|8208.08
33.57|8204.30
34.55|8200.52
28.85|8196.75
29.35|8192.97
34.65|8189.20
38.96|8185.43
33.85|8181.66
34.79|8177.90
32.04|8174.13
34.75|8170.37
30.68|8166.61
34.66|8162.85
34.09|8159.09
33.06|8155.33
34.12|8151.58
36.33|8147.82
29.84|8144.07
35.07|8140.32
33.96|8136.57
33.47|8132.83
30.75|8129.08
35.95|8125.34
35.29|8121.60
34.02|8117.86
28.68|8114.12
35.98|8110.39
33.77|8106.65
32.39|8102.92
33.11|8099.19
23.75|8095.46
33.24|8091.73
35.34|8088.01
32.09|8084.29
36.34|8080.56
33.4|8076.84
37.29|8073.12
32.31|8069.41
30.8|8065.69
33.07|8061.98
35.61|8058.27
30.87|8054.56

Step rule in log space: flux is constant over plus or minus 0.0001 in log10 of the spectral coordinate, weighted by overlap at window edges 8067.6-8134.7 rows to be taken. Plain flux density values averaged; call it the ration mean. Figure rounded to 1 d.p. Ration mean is 33.2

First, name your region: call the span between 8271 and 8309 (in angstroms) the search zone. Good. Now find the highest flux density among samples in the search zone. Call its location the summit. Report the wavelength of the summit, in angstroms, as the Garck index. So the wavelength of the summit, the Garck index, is 8287.84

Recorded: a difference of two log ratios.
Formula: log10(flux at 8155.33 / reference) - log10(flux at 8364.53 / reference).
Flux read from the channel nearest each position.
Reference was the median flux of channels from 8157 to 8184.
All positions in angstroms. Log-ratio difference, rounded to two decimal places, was -0.02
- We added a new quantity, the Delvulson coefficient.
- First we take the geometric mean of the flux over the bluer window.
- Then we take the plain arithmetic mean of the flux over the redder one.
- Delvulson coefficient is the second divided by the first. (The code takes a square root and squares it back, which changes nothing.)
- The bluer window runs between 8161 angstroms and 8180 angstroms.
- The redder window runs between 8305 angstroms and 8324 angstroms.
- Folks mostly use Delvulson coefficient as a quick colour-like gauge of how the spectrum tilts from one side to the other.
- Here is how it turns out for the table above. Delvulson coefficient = 1.02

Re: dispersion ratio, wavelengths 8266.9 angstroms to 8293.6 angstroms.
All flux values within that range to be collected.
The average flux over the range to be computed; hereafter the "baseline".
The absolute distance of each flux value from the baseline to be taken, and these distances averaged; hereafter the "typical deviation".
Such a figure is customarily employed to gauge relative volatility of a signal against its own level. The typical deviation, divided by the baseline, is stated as 0.049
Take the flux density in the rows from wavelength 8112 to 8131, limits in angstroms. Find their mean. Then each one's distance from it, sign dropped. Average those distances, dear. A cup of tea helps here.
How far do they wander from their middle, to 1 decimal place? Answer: 2.6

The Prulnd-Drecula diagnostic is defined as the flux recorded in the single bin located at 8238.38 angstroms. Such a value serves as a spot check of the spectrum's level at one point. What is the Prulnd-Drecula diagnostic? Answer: 36.14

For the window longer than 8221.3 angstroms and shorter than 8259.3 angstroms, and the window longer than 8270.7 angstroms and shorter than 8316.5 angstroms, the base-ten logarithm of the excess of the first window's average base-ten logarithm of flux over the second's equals -2.54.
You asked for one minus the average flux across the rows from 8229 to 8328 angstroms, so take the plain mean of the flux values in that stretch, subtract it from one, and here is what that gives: -32.0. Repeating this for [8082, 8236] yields -32.2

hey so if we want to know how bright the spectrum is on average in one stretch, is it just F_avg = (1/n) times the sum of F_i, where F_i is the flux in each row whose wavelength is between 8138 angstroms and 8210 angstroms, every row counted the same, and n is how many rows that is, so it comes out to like 33.4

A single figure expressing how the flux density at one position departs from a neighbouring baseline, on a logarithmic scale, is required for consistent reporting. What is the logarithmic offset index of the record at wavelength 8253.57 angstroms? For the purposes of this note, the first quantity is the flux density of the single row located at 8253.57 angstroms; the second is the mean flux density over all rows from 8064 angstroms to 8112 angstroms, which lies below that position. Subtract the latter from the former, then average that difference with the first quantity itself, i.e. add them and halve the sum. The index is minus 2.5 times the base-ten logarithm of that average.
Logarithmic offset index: -3.05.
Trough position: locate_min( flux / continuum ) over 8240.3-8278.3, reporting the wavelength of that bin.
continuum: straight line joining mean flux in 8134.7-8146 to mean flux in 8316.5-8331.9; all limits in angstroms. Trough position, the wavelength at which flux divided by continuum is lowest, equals 8276.40 angstroms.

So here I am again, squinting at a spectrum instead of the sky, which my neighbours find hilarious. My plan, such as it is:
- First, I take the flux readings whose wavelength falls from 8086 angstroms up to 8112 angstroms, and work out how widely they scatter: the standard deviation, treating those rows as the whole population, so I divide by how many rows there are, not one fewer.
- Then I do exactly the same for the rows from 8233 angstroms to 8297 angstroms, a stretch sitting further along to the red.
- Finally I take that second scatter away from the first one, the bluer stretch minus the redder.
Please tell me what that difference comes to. 2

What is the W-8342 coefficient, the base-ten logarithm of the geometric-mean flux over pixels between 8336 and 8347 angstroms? 1.62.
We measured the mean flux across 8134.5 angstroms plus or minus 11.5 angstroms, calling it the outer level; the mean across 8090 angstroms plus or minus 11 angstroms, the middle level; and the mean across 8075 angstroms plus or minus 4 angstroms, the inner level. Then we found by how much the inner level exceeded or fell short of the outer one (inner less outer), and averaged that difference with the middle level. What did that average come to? 17.2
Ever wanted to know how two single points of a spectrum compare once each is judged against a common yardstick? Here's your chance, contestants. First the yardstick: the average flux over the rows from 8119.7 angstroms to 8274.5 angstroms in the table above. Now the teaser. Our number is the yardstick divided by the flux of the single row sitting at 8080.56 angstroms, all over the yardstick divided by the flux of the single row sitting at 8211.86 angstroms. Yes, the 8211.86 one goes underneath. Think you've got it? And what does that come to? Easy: 0.88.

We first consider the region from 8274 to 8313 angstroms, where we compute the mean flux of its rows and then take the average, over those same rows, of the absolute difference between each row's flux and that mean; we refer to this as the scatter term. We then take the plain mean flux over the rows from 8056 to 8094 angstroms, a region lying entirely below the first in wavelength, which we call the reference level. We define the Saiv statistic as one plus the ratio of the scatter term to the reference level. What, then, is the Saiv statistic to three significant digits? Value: 1.04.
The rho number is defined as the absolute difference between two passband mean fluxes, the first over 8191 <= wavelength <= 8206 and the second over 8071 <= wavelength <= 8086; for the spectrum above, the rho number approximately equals 3.2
